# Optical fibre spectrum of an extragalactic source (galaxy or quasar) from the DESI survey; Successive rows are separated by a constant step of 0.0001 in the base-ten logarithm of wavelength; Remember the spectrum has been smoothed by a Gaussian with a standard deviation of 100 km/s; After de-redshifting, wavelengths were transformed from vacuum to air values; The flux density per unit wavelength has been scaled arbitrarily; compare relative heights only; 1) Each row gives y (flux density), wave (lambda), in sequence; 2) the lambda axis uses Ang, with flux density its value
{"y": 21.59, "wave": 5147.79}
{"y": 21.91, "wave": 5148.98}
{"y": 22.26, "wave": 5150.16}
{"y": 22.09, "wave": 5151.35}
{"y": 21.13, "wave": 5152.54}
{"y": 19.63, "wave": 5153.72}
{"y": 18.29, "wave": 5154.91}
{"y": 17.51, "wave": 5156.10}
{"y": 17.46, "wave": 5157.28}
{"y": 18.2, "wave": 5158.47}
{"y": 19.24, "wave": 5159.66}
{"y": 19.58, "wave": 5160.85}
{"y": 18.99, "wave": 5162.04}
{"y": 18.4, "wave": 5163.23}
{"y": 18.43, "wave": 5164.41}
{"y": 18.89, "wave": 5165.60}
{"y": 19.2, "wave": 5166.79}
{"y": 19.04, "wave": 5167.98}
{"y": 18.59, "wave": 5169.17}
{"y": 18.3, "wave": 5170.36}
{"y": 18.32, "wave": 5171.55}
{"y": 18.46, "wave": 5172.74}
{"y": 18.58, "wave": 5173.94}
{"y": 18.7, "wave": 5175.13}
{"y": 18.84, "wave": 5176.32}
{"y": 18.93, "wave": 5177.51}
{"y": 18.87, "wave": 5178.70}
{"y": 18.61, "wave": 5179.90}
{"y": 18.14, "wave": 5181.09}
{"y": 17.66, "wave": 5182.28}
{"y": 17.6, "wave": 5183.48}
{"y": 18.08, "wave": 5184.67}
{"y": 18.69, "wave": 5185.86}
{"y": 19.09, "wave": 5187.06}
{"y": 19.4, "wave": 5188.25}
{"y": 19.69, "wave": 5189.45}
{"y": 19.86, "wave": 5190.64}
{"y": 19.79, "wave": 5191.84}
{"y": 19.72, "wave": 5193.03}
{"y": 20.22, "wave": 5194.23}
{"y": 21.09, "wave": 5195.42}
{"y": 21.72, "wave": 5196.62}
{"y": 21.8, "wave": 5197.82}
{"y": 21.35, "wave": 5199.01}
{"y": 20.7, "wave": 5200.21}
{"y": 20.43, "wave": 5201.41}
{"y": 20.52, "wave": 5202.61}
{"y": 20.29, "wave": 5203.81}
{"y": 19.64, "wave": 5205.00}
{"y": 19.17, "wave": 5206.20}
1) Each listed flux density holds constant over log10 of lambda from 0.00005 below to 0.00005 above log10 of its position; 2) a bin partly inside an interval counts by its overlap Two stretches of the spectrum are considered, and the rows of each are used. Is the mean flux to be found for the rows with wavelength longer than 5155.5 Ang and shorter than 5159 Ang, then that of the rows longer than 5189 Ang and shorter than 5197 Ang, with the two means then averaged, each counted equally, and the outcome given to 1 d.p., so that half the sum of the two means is 19.0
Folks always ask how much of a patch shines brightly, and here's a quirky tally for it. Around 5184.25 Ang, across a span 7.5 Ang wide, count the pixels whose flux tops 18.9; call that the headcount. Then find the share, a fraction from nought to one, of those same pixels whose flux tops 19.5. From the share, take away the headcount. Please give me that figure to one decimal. -1.0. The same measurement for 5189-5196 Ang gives -5.0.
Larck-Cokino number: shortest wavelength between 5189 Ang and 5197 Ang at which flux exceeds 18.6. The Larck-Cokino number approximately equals 5189.45 Ang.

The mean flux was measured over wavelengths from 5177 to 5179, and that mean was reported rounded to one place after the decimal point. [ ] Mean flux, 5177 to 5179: 18.9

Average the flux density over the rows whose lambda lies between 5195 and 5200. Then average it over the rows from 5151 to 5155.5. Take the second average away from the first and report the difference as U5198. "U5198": 1.2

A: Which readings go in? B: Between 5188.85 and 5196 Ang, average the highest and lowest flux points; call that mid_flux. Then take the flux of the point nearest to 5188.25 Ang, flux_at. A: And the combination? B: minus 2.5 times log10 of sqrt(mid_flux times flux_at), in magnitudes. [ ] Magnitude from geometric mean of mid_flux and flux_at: -3.25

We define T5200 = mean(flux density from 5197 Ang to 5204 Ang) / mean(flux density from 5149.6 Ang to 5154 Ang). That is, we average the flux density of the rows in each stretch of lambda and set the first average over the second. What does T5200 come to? 0.98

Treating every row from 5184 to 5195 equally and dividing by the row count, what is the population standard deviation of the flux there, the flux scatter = 0.63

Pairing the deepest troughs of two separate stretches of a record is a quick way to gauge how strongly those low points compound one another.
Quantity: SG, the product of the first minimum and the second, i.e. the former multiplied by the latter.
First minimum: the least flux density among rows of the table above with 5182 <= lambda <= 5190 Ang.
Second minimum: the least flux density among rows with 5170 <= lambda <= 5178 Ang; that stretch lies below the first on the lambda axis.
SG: 322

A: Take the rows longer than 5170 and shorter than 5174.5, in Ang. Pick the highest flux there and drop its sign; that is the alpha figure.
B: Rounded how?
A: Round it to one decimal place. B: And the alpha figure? 18.6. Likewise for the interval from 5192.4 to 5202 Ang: 21.8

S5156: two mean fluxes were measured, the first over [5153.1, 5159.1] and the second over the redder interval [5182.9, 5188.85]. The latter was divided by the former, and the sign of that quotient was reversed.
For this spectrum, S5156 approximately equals -1.02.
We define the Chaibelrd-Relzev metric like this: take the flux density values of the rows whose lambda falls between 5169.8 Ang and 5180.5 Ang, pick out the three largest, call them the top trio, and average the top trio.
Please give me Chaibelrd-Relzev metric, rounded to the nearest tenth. 18.9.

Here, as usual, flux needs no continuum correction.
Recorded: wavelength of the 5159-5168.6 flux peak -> 5160.85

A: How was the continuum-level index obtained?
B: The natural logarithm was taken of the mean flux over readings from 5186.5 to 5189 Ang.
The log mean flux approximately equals 2.96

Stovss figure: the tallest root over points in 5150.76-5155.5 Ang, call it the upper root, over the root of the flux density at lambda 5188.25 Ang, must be 1.07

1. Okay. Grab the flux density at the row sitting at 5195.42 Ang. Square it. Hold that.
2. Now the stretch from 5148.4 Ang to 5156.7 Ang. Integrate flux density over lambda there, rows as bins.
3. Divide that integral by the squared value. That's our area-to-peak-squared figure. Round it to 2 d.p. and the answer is 0.38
